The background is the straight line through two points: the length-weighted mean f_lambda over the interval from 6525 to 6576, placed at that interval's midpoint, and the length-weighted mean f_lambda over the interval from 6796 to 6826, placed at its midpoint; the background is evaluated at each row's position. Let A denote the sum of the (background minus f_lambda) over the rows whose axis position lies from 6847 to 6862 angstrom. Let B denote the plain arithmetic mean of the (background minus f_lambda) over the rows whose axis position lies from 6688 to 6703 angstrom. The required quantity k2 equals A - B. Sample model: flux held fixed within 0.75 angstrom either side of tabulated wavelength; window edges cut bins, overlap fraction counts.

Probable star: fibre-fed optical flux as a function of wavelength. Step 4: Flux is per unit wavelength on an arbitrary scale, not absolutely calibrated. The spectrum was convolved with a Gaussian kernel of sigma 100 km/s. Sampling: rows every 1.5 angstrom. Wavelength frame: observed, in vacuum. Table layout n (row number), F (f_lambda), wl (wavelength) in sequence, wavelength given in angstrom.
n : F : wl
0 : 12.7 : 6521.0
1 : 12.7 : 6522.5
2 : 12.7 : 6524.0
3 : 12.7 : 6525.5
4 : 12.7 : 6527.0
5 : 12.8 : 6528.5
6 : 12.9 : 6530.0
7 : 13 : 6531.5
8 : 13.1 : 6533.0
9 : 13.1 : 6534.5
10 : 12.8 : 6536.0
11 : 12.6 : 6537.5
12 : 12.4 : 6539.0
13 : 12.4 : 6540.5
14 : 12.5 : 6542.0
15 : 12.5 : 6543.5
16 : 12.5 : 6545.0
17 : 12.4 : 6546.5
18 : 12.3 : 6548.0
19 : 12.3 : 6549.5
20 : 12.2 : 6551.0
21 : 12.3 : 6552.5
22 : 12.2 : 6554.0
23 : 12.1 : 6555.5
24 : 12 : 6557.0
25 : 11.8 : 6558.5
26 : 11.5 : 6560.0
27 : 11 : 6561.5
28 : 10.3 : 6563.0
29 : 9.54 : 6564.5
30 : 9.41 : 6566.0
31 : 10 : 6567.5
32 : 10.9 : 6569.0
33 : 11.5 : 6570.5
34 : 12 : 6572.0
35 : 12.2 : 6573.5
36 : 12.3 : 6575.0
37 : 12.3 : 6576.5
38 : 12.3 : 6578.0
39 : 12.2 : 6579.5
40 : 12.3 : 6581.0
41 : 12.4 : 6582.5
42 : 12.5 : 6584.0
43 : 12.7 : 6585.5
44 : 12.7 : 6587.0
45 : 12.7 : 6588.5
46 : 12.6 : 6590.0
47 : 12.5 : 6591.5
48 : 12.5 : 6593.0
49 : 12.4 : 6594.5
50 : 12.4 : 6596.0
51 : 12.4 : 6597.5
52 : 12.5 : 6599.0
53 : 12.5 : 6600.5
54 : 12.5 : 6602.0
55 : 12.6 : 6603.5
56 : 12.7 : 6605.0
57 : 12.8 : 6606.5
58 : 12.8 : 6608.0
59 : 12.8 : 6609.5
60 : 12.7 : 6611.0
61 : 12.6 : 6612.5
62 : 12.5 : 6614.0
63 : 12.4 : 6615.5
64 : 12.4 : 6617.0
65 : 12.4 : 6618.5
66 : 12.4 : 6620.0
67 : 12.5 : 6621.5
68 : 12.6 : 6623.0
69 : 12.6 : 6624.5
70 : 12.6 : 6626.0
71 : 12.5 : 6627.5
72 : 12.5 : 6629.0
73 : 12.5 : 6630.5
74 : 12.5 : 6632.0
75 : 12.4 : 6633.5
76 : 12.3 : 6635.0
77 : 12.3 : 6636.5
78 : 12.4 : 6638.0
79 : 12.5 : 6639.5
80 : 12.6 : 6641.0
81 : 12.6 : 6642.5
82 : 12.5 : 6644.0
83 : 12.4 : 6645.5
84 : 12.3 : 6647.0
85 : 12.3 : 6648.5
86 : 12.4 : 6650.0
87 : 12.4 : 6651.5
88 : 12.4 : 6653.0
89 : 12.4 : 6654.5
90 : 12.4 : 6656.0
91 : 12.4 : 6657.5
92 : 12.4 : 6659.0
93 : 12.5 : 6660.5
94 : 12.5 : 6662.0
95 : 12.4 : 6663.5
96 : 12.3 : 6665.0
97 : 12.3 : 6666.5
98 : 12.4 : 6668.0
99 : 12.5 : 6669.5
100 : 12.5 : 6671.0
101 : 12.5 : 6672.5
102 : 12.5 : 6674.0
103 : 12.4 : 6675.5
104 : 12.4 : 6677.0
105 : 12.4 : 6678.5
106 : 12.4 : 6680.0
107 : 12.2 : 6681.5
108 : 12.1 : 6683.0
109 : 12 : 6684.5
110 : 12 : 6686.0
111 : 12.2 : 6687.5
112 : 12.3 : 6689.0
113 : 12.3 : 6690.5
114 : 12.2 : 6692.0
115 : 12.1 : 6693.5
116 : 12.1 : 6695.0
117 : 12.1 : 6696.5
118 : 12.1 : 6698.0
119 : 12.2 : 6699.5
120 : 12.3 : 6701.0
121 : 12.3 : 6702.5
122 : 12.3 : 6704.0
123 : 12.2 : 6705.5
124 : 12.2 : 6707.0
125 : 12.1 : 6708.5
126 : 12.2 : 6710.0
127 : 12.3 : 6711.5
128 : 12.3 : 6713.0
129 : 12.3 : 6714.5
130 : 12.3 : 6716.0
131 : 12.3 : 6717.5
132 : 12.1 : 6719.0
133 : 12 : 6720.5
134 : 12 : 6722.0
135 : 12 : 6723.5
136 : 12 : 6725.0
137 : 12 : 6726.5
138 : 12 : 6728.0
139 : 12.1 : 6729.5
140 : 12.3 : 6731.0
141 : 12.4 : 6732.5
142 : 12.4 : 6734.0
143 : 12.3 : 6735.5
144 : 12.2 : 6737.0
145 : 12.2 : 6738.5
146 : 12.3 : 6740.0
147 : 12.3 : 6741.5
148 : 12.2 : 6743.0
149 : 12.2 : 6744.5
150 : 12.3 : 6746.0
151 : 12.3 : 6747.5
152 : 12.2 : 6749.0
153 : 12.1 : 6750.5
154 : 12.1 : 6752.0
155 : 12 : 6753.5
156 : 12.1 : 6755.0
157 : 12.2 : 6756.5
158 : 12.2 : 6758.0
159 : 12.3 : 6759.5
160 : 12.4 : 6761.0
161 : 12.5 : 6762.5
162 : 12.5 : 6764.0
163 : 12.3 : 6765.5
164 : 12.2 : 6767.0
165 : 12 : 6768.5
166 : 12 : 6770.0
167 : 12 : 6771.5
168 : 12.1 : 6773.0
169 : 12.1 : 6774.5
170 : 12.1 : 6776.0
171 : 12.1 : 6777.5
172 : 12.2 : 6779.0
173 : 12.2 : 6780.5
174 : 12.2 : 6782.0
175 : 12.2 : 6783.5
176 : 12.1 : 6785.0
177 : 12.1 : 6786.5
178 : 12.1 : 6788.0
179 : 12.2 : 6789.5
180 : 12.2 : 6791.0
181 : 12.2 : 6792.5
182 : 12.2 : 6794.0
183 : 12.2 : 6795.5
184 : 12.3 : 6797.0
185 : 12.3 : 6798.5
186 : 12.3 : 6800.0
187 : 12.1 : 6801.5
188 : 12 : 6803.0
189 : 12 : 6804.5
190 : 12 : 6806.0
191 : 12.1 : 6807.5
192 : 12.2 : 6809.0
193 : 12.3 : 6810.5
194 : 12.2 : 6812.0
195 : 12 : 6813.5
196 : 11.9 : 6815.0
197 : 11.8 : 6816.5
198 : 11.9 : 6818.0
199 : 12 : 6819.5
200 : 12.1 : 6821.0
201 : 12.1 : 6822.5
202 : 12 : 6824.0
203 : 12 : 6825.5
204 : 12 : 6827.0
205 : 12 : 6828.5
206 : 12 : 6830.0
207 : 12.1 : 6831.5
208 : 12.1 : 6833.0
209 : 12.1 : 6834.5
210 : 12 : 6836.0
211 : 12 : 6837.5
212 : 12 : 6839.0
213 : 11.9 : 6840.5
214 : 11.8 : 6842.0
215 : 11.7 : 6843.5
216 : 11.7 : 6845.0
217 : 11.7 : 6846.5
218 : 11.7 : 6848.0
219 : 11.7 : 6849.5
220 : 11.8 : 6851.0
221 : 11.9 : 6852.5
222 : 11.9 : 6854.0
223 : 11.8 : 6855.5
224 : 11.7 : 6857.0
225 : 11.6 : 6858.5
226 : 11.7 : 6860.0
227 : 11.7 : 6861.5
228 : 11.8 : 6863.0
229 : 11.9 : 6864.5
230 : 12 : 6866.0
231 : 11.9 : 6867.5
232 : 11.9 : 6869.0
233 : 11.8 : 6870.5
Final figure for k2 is 4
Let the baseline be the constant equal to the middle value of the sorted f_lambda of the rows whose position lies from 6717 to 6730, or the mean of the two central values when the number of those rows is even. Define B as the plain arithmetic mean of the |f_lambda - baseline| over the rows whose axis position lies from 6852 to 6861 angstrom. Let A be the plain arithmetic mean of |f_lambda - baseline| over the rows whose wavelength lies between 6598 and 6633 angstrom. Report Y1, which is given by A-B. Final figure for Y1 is 0.3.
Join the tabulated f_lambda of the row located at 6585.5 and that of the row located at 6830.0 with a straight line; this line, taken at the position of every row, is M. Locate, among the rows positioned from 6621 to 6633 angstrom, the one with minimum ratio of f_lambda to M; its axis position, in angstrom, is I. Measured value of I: 6621.5 angstrom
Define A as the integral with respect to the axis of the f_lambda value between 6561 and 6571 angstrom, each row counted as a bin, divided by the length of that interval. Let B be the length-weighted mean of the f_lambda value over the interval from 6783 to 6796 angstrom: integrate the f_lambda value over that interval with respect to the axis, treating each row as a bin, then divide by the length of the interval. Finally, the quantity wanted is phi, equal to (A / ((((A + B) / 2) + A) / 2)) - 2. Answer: -1.04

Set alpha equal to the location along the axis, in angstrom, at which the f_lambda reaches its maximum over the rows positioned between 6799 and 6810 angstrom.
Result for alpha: 6800.0 angstrom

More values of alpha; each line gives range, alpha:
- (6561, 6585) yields 6584.0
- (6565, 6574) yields 6573.5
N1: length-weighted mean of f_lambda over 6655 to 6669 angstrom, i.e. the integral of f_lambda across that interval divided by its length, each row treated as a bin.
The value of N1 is 12.4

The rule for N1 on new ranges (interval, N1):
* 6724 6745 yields 12.2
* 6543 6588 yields 11.8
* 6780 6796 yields 12.2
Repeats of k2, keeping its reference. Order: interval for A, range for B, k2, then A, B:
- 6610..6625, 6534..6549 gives -4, -4.8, -0.5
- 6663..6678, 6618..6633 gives -3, -3.8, -0.5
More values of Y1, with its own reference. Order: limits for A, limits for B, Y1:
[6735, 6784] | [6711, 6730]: 0.1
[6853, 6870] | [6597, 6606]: -0.3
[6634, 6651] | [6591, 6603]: 0.0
